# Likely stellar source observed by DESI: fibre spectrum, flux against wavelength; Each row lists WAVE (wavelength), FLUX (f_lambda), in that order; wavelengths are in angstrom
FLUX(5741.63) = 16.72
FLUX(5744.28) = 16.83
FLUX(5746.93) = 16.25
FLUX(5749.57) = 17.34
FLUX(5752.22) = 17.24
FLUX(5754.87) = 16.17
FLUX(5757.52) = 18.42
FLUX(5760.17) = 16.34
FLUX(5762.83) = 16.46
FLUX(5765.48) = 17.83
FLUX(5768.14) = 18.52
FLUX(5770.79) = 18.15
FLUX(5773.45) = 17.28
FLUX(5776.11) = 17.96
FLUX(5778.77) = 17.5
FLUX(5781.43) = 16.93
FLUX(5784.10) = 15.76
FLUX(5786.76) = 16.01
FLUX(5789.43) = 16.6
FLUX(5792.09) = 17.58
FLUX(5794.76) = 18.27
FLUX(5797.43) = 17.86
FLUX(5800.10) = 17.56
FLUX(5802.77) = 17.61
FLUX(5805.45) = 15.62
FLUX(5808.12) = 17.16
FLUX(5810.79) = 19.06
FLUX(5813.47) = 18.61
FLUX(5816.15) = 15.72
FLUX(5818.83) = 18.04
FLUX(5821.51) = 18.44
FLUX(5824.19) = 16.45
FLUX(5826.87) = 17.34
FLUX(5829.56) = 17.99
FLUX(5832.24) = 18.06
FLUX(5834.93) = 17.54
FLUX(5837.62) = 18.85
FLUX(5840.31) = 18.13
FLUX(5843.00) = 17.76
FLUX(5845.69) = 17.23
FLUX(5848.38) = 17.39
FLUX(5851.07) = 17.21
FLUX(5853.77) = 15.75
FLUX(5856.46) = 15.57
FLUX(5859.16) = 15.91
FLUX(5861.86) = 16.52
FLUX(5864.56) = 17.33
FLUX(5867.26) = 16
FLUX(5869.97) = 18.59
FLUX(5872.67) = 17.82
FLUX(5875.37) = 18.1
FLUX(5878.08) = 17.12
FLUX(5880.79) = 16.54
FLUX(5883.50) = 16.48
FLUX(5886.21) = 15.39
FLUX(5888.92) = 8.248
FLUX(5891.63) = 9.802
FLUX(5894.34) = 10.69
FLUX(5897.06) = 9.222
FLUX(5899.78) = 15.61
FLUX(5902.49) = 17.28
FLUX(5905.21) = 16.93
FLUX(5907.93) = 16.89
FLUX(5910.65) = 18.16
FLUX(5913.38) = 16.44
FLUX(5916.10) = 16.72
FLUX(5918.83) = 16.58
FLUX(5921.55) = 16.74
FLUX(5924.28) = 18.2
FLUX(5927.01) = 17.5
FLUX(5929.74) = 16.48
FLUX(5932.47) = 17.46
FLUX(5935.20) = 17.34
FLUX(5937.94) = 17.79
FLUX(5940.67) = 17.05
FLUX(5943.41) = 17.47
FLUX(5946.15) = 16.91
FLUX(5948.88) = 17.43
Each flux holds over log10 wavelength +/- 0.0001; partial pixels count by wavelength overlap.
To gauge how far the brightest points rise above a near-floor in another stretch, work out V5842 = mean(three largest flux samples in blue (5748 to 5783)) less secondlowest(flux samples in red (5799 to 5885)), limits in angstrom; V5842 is 2.7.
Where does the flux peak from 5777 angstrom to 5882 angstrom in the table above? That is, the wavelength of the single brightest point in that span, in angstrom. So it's 5810.79 angstrom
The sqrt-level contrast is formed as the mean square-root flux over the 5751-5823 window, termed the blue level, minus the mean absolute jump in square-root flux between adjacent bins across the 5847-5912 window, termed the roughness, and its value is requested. 3.97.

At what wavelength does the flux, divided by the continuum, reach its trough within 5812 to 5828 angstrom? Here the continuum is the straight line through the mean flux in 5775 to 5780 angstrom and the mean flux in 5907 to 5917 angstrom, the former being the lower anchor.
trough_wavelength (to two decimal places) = 5816.15 angstrom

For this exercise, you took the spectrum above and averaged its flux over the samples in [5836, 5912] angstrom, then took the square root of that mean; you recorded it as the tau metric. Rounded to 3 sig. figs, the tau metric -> 3.99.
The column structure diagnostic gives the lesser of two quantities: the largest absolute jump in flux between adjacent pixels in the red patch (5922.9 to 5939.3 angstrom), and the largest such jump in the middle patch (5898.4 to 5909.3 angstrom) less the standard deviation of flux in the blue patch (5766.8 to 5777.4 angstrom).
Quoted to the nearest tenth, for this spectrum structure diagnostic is 1.0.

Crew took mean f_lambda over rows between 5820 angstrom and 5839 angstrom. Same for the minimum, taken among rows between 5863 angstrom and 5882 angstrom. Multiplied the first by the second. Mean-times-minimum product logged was 285.0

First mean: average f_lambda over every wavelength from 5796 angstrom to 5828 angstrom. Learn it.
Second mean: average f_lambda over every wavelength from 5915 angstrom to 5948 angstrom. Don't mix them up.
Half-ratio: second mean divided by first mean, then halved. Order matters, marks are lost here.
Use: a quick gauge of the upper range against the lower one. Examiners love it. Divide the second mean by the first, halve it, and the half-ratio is 0.492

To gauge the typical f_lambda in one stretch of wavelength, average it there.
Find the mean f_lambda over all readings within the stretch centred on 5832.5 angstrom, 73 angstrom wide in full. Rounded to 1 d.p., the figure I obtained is 17.3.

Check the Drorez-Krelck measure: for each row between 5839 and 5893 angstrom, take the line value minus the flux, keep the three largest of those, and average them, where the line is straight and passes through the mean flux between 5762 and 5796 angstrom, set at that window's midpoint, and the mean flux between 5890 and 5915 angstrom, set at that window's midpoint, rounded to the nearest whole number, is 4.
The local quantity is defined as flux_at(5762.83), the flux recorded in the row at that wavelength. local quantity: 16.46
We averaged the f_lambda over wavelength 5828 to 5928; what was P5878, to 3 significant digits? 16.3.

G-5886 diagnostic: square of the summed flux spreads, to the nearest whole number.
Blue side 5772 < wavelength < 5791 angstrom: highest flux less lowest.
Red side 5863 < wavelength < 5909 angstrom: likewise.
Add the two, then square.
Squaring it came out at 157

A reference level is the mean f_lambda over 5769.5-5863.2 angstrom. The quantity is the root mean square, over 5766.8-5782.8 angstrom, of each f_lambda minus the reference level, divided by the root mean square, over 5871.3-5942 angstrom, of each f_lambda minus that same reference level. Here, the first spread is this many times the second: 0.2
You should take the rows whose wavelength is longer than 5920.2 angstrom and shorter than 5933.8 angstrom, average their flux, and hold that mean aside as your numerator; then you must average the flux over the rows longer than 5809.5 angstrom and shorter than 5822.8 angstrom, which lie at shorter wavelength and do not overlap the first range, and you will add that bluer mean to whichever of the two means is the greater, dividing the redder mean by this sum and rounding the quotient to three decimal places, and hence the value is 0.481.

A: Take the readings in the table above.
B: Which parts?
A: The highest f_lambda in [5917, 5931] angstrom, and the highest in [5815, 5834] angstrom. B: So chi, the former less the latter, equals -0.24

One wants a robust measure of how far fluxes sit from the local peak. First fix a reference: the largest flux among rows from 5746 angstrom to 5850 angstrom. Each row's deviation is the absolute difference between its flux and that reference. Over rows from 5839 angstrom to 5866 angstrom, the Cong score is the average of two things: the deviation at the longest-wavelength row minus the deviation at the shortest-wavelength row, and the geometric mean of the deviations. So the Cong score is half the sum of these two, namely 1.4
